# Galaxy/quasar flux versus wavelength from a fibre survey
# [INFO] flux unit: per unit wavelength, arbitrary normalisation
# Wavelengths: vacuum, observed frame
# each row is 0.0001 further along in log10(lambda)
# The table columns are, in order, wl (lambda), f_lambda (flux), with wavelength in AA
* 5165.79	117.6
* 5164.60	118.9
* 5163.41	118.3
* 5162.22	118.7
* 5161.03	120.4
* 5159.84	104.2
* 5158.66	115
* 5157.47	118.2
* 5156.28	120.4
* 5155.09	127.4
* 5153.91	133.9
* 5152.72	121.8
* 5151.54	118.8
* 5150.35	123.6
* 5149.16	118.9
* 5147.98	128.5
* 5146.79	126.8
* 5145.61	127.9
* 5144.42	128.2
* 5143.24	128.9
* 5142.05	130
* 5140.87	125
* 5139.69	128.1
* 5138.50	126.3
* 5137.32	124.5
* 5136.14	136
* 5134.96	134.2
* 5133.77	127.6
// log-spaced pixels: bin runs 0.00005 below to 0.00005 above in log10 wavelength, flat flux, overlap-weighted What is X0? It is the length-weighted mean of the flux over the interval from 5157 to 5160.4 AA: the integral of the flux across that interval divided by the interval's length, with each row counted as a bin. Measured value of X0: 113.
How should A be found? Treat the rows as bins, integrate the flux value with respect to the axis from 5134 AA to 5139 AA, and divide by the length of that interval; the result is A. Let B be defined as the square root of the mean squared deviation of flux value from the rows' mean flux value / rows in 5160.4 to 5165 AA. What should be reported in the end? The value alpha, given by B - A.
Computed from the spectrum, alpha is -129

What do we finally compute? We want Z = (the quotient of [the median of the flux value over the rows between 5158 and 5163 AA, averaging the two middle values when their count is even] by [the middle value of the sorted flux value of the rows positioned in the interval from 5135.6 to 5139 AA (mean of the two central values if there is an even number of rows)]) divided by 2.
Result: 0.463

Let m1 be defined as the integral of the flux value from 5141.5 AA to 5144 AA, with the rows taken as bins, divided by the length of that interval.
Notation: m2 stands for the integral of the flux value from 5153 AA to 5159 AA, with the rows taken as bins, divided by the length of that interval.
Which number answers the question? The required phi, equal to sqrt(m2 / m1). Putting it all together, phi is 0.98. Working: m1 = 129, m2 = 123.2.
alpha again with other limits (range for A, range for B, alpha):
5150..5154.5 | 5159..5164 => -118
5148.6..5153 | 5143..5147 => -120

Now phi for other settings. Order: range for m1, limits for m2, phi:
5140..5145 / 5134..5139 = 1.01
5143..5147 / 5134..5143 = 1.00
